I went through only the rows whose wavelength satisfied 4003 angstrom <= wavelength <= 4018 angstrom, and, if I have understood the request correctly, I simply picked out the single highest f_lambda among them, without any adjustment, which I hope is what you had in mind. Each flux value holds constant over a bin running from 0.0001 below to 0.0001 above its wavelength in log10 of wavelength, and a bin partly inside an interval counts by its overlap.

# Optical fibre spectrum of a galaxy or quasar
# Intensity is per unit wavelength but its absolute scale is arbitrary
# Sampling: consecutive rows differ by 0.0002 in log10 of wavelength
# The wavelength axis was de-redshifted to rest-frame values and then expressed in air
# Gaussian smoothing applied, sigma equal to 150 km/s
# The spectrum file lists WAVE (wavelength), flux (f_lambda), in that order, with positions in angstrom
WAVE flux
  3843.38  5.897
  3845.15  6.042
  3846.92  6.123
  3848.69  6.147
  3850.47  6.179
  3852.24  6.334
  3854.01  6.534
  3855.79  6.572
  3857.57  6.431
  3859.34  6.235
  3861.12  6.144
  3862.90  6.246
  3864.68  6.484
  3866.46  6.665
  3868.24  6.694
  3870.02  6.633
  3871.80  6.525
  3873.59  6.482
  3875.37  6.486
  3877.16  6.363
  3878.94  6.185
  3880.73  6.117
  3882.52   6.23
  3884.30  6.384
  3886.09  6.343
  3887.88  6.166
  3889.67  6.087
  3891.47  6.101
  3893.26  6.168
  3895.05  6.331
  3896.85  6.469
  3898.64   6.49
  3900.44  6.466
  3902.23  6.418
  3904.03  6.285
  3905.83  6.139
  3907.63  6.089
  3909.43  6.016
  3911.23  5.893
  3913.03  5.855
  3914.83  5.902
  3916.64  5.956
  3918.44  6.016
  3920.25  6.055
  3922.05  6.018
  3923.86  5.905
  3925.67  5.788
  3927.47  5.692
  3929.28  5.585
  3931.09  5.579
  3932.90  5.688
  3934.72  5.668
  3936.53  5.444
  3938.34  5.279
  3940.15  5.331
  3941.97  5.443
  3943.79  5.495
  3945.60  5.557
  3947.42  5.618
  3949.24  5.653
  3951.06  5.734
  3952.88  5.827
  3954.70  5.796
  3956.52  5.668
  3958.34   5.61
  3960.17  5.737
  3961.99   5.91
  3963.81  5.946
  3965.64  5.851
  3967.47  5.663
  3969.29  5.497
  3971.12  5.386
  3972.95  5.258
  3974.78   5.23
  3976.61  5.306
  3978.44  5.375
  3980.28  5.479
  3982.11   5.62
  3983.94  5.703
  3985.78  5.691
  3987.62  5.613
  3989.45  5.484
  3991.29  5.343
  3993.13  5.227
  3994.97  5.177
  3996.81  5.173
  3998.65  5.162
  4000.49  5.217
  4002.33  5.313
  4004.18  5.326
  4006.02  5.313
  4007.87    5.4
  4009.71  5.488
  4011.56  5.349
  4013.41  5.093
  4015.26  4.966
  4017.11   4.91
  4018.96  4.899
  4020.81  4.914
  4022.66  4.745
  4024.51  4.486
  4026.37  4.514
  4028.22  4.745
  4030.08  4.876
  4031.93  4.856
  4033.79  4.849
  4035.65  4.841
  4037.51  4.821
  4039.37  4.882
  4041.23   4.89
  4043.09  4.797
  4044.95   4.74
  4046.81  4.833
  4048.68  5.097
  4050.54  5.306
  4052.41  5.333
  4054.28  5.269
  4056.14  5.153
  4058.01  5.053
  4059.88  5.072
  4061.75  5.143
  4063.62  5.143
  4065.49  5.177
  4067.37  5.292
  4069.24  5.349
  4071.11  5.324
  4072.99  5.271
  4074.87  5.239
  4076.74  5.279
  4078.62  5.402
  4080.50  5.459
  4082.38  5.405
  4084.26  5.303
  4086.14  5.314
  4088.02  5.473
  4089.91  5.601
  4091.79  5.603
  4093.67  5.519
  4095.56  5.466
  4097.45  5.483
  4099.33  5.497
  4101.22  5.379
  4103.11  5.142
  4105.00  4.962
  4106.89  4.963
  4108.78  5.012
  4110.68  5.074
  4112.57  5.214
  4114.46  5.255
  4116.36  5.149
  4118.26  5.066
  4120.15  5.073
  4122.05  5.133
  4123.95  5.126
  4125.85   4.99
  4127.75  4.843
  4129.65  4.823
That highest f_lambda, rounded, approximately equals 5.488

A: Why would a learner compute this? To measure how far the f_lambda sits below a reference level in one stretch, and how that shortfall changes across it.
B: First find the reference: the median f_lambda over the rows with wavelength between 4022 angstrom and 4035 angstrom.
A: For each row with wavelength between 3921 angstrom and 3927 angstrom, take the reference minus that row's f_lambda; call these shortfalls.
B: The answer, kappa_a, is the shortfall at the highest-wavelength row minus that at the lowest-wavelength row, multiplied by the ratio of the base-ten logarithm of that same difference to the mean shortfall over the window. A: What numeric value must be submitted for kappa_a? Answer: 0.13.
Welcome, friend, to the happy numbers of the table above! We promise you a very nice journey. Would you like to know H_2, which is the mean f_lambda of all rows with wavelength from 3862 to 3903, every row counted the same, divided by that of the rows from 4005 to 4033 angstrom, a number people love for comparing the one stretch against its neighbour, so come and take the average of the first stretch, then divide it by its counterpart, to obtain 1.28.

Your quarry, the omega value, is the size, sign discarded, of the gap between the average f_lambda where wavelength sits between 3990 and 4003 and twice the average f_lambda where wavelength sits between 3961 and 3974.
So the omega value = 6.1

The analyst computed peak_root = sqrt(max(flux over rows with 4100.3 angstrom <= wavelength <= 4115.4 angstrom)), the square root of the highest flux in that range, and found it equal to 2.32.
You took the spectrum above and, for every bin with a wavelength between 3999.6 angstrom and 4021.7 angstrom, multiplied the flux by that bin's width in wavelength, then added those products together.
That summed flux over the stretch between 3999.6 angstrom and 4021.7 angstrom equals 115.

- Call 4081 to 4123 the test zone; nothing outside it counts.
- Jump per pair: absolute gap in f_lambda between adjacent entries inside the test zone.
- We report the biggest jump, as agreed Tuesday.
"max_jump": 0.237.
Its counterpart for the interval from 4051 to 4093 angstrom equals 0.159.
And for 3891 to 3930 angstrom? 0.163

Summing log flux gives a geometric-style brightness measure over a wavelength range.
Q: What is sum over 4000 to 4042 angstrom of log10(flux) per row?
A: 16.0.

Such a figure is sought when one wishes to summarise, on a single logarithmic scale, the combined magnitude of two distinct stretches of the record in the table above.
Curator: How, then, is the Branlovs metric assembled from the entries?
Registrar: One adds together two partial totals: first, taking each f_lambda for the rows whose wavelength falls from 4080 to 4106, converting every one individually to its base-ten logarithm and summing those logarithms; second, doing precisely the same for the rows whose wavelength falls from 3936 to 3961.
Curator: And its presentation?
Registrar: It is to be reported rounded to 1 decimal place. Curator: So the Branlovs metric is 20.7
